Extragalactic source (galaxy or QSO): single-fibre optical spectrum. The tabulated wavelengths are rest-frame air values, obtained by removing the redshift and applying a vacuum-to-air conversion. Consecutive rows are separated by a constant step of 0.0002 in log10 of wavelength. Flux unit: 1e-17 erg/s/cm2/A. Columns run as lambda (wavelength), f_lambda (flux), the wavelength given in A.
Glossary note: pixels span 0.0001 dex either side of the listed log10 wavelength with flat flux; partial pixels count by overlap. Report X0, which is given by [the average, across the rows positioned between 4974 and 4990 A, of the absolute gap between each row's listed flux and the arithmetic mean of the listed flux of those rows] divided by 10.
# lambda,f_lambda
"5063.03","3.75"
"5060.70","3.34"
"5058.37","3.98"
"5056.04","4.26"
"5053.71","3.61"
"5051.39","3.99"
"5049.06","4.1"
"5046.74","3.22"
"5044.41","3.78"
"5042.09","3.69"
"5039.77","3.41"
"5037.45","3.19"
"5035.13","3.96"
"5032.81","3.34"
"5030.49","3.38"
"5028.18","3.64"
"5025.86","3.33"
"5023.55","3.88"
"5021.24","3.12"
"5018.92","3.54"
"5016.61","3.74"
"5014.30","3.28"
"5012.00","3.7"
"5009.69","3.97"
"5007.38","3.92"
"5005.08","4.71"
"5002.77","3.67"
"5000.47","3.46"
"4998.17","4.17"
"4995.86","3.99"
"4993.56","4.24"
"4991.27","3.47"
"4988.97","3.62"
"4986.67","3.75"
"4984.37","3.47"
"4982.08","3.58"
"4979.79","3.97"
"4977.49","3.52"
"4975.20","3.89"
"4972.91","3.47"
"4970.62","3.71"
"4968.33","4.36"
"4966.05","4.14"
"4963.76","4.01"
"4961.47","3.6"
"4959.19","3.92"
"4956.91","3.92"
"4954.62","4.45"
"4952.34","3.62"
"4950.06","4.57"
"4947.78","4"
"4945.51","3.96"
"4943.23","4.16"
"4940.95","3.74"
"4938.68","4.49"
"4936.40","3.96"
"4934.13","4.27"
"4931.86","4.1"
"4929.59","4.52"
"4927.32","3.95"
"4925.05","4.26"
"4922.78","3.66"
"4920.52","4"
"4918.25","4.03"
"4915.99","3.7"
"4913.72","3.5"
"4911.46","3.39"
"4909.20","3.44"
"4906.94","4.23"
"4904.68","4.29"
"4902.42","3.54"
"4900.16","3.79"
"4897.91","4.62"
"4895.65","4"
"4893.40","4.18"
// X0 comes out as 0.016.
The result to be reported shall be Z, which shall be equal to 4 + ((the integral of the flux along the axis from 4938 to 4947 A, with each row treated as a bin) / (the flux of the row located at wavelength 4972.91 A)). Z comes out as 14.5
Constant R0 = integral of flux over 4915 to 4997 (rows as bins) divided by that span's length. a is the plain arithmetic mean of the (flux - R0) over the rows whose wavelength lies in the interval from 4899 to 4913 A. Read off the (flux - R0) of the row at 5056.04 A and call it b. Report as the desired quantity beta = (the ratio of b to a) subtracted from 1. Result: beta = 2.9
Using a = -0.17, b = 0.31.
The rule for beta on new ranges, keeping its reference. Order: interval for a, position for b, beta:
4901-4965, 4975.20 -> 3.1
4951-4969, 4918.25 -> -0.5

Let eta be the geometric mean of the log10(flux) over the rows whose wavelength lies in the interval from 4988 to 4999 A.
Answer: 0.588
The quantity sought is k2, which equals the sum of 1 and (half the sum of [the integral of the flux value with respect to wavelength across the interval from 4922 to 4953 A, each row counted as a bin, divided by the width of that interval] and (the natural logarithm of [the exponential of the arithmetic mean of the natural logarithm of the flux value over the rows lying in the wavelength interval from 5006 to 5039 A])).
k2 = 3.69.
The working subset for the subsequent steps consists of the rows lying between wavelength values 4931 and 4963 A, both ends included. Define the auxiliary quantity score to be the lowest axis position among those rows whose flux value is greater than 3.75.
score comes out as 4931.86 A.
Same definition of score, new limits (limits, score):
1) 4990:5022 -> 4993.56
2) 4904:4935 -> 4904.68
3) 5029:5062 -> 5035.13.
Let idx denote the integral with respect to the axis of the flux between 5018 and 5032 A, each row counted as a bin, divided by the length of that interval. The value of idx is 3.5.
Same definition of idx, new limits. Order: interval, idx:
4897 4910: 4.0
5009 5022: 3.6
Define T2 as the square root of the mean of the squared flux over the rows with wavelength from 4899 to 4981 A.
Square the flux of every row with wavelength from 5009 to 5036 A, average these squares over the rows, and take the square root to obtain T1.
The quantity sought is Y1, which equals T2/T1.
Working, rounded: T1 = 3.58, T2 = 3.96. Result 1.11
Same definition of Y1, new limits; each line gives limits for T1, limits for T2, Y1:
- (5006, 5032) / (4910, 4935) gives 1.10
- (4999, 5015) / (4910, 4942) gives 1.04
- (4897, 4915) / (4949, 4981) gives 1.02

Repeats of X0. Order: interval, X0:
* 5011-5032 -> 0.021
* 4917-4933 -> 0.019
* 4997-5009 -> 0.036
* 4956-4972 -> 0.019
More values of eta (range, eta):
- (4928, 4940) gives 0.629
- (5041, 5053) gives 0.572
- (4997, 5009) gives 0.596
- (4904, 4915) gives 0.572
